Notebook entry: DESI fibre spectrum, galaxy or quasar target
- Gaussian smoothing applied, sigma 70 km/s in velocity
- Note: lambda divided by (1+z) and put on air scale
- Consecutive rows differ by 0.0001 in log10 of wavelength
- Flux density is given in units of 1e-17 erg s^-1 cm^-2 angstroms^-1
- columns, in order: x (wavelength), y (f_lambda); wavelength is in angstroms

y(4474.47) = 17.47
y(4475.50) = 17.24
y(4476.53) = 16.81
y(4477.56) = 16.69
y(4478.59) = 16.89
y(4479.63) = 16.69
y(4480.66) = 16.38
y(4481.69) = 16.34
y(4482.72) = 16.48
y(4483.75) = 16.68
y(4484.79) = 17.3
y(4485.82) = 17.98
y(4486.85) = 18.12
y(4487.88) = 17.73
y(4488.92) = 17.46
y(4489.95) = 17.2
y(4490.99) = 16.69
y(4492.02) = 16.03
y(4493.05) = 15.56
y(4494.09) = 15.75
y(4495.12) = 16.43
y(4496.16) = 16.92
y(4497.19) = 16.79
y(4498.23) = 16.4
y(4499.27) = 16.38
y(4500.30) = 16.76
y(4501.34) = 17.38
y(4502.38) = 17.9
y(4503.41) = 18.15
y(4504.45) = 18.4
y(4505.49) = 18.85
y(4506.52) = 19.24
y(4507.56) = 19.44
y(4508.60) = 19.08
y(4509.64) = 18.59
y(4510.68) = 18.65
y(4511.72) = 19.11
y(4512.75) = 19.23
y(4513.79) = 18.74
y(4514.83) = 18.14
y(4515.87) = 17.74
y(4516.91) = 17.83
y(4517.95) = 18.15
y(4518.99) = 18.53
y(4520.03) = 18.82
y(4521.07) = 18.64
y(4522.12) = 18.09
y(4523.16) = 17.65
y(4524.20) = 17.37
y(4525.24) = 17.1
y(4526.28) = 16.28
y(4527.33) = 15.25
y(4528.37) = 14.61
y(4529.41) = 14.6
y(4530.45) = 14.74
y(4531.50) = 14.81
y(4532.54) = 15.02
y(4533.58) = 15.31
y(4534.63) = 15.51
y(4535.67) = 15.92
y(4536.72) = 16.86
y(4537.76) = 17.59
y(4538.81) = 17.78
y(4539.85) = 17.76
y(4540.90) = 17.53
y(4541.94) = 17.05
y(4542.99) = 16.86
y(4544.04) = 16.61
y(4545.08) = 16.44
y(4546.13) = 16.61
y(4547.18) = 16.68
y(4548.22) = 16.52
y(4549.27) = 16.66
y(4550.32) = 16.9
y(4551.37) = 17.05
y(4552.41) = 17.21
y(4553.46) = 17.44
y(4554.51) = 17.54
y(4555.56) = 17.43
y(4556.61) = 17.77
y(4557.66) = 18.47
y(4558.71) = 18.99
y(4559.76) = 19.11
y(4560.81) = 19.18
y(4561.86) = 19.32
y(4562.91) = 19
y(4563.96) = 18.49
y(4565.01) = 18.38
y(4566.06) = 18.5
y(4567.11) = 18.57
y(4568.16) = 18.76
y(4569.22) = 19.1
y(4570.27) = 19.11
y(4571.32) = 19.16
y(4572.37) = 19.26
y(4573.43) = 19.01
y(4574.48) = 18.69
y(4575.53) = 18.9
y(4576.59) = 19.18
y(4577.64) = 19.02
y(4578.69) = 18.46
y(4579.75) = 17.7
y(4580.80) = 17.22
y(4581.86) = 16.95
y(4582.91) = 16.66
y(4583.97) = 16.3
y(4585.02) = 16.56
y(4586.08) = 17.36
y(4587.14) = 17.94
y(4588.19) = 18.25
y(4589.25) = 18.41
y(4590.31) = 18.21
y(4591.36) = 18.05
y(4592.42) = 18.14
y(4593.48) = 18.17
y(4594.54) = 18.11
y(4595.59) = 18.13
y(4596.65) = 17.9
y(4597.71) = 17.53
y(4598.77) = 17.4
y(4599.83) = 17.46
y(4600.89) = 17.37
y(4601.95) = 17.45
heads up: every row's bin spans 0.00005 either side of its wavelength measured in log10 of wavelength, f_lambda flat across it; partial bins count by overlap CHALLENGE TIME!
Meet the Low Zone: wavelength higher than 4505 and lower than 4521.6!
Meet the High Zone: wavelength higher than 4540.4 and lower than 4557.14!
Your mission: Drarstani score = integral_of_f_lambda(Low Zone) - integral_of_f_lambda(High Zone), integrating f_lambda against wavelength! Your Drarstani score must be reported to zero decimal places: 25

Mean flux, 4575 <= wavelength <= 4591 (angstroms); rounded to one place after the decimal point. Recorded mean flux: 17.8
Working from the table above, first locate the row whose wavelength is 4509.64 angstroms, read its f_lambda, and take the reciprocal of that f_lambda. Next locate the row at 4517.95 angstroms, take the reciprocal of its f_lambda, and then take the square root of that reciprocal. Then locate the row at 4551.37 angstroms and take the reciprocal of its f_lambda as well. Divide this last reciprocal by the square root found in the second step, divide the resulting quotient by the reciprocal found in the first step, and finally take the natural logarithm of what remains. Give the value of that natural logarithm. 1.54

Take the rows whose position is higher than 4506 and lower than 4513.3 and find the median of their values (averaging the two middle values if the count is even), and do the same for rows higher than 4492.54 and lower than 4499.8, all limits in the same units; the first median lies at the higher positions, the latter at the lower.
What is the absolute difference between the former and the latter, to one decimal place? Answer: 2.7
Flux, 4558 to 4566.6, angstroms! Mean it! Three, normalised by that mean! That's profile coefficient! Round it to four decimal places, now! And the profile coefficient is 0.1590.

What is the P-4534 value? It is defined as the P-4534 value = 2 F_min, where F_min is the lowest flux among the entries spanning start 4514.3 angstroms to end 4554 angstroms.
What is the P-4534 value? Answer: 29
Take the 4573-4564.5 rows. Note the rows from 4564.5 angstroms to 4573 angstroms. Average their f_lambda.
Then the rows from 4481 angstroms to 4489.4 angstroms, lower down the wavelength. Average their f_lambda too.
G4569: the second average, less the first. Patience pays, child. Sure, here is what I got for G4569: -2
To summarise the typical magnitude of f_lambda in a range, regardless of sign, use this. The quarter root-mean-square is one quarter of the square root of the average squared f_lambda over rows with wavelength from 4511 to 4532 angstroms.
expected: 4.34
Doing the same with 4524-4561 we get 4.21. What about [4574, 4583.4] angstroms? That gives 4.53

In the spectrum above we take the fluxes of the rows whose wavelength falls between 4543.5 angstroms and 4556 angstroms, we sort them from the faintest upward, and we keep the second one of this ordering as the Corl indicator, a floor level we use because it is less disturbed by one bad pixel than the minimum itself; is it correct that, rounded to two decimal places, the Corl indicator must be 16.52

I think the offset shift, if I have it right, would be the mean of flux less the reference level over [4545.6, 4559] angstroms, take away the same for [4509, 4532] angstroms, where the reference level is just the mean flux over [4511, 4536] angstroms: -0.1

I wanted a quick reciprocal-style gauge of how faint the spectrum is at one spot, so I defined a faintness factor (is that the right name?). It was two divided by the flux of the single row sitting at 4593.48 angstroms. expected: 0.110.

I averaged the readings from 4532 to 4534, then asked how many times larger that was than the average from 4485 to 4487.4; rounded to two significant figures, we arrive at 0.84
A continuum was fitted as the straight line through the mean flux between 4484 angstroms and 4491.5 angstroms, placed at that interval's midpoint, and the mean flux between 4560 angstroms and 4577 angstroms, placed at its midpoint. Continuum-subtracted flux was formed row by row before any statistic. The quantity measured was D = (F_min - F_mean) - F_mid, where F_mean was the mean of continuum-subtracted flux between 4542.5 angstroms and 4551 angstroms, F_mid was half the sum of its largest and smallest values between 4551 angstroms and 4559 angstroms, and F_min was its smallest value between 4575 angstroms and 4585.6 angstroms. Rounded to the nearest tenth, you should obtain -0.4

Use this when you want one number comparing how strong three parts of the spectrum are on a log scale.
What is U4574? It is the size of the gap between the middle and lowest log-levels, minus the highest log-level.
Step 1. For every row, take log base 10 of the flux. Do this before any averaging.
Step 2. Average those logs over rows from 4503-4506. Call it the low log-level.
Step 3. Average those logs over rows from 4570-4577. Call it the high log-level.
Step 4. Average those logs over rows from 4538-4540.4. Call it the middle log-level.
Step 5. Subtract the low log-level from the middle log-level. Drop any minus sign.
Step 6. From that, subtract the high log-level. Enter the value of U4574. -1.26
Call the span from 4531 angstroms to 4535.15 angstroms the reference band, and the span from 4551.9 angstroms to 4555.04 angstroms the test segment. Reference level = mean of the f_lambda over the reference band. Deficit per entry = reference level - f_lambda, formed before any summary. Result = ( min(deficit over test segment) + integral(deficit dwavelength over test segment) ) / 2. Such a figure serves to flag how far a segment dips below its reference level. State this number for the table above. -4.7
